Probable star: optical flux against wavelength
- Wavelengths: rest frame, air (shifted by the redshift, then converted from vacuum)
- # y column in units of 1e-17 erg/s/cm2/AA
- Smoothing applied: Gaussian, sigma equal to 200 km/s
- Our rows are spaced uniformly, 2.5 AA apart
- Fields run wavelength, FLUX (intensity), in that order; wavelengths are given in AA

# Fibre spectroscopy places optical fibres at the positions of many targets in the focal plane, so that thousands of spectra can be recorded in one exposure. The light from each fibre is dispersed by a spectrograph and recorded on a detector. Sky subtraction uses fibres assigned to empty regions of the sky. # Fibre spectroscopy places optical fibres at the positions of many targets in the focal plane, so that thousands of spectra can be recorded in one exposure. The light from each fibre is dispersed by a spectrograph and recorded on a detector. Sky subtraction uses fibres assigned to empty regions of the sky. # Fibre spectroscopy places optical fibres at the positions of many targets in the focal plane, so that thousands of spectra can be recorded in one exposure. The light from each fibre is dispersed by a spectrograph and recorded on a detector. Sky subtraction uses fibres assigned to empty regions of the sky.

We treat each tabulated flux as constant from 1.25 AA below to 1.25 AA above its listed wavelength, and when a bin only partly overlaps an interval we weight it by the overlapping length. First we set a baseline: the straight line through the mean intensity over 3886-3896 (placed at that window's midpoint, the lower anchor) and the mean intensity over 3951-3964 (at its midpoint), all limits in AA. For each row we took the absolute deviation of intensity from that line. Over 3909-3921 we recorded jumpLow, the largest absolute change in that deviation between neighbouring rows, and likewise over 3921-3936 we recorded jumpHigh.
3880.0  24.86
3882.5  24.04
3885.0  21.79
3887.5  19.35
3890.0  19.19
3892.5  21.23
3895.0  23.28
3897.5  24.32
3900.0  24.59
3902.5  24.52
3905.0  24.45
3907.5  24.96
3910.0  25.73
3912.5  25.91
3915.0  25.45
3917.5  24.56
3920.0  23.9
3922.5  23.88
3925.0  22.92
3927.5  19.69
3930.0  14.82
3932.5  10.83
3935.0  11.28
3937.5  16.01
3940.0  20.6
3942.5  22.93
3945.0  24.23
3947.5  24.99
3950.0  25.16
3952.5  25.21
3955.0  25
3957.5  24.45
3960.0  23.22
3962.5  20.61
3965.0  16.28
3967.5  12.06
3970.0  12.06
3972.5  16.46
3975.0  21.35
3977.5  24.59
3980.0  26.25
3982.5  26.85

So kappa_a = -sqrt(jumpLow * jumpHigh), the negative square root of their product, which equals -2.2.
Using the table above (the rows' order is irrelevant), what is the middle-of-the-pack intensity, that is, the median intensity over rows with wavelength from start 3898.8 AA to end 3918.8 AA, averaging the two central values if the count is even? 24.8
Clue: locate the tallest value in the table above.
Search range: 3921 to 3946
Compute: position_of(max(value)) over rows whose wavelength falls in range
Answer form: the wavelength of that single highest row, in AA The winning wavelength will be 3945.0 AA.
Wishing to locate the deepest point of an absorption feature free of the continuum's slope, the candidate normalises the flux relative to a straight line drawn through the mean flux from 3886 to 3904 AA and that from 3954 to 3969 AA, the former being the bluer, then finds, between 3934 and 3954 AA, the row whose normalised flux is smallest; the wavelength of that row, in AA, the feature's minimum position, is 3935.0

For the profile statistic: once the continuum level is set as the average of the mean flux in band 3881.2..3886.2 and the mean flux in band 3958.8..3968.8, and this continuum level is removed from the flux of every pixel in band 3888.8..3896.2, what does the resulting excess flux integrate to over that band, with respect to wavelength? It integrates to 5.7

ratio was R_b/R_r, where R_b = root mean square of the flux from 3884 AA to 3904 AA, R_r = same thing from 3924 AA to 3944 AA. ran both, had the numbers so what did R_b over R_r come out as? 1.25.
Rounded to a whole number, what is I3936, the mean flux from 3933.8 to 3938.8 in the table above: 14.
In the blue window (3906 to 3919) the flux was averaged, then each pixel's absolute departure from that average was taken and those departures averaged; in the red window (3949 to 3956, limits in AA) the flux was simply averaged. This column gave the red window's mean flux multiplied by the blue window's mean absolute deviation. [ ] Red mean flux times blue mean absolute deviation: 11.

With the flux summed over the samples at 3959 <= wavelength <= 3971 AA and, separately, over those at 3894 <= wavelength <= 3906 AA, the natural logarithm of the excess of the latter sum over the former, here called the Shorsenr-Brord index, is 3.6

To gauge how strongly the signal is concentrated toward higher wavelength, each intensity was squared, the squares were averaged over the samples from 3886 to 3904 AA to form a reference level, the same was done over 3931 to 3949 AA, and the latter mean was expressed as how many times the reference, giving 0.75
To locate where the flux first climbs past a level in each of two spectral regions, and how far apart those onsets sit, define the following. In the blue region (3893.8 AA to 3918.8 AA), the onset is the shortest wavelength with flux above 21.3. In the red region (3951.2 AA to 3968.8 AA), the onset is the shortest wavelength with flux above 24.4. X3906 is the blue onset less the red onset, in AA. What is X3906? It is -57.5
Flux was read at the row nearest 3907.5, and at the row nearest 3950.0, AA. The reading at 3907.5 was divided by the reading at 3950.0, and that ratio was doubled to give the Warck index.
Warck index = 2.0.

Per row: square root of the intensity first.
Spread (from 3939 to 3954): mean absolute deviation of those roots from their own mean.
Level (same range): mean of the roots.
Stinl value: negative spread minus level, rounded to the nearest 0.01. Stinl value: -5.03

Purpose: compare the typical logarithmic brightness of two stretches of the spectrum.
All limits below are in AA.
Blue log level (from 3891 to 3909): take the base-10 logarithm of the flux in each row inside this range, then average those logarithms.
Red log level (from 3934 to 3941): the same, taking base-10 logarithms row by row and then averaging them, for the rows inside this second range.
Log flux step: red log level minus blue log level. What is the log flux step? -0.19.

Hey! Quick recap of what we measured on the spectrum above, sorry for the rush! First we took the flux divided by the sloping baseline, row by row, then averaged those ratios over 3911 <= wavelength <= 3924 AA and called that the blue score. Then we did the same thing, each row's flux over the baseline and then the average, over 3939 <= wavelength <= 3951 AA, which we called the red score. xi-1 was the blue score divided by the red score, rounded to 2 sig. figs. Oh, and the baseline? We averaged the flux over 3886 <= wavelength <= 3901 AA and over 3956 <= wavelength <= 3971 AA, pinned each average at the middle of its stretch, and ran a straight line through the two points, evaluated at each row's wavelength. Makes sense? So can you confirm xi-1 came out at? 0.97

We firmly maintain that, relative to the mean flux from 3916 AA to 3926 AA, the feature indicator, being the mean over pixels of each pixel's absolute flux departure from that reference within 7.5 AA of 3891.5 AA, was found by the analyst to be 2.5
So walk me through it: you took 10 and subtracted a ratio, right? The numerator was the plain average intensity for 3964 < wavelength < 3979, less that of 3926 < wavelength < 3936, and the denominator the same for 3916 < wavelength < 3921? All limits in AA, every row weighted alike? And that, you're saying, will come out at 9.9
